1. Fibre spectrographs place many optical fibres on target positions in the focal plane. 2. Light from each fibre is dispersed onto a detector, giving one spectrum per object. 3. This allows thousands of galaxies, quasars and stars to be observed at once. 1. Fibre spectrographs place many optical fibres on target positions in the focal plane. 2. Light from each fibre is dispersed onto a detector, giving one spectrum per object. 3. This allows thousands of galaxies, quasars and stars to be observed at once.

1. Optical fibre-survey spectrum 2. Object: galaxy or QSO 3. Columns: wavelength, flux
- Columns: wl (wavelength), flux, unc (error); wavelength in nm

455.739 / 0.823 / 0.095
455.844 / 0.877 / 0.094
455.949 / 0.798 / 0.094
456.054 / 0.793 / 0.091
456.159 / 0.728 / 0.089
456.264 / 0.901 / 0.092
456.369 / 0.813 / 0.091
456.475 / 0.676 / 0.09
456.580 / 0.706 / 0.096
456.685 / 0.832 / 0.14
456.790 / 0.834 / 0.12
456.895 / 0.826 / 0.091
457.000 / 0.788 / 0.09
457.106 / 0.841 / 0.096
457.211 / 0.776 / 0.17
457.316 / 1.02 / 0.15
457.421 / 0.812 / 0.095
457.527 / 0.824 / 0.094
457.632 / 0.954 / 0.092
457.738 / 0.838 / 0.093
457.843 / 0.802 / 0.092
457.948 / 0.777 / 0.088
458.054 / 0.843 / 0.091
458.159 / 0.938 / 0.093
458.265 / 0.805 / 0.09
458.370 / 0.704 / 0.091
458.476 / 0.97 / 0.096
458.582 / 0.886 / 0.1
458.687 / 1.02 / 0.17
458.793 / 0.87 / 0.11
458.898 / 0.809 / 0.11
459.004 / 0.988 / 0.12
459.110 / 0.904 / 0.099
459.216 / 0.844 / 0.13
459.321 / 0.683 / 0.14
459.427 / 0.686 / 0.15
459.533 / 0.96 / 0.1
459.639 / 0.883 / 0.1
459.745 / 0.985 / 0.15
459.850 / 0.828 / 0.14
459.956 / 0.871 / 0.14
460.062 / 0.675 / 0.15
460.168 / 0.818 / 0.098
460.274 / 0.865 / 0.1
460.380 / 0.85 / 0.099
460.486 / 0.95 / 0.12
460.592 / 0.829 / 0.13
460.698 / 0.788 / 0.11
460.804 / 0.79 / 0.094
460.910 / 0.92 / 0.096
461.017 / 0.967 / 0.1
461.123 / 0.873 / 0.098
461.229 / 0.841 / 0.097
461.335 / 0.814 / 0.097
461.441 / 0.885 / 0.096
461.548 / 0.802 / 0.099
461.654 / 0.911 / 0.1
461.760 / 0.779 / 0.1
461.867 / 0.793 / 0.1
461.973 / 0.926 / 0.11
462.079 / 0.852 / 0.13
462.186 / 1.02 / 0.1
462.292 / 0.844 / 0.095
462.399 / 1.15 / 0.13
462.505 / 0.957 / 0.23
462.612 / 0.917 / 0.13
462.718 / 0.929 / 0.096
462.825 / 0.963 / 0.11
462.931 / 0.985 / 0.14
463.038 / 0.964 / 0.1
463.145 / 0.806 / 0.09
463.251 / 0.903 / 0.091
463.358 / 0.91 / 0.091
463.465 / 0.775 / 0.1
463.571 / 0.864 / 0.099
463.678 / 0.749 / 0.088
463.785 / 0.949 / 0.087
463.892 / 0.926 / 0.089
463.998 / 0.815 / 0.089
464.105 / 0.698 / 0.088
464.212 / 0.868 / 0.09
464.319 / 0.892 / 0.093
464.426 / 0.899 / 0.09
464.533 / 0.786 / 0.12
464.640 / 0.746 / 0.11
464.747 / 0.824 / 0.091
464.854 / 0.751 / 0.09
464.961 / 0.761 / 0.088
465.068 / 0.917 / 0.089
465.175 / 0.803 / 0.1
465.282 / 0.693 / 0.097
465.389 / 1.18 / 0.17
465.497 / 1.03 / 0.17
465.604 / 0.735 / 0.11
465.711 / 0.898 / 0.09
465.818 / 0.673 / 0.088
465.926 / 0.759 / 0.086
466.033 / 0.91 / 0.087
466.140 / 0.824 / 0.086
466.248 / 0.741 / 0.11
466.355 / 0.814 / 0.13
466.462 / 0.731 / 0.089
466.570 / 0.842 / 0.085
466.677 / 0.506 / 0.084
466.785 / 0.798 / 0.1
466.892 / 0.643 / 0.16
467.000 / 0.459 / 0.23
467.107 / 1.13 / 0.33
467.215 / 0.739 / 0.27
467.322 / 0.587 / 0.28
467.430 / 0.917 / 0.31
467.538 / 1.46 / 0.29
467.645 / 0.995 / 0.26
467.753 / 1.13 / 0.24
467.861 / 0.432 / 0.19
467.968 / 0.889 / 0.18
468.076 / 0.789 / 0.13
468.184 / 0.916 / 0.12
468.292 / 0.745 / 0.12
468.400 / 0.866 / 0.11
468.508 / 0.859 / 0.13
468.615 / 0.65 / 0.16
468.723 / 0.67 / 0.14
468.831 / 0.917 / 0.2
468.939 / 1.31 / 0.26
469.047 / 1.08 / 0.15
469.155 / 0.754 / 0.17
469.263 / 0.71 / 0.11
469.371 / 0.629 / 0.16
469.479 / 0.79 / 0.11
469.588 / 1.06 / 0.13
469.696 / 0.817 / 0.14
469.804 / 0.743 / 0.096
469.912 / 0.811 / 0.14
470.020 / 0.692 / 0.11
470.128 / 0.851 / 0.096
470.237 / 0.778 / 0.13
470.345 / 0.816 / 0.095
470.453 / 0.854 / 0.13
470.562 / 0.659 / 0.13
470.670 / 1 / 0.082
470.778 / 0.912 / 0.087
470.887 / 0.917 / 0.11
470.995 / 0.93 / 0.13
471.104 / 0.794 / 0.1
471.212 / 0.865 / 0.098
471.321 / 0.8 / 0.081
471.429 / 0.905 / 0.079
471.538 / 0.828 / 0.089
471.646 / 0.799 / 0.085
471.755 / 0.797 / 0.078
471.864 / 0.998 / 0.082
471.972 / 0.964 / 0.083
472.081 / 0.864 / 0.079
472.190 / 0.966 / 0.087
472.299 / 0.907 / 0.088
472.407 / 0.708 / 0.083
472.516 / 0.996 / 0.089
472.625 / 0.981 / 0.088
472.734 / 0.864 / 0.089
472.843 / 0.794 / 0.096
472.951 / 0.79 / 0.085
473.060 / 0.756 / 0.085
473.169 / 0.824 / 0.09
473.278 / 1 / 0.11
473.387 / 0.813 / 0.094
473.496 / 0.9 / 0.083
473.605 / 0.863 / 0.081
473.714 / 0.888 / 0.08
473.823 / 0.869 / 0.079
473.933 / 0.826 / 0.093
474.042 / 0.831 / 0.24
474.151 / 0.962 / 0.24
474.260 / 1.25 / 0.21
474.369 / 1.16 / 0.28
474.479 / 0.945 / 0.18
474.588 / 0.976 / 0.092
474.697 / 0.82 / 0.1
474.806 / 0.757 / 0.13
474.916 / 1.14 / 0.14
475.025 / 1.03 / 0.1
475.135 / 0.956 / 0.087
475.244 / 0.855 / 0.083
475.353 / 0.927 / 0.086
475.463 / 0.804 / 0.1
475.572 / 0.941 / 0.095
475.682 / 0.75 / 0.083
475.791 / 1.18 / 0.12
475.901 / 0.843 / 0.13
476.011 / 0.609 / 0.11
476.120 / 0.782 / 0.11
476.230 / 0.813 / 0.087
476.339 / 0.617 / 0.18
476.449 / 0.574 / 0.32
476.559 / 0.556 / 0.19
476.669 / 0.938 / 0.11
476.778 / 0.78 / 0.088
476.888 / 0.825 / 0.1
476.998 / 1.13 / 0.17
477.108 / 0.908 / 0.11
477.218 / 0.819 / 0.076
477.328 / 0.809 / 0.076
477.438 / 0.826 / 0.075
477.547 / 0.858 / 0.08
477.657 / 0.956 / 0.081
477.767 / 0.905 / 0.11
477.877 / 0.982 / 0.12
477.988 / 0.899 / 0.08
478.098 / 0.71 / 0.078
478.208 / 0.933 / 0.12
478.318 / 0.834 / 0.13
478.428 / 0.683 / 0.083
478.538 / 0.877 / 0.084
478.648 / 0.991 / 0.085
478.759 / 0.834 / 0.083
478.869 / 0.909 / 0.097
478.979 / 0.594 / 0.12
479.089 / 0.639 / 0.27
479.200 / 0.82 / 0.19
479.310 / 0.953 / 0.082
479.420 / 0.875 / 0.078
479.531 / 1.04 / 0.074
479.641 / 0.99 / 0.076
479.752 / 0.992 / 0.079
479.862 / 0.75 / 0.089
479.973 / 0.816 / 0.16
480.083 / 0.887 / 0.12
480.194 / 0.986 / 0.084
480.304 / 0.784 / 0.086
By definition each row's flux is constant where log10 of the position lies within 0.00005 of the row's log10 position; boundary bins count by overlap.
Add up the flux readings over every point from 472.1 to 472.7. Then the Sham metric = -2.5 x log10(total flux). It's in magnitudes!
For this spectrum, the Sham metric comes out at -1.65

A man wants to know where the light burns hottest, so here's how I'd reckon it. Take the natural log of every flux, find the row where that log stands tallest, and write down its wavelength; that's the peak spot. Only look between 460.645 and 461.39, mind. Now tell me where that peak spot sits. 461.017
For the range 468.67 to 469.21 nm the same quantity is 468.939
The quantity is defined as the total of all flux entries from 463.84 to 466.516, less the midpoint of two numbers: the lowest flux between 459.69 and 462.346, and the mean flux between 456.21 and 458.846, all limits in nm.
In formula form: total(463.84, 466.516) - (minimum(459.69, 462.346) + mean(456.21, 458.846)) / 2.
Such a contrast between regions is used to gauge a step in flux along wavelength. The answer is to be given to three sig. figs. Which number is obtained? 19.9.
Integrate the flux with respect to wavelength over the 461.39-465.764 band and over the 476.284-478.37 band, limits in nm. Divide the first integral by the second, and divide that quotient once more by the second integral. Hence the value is 1.3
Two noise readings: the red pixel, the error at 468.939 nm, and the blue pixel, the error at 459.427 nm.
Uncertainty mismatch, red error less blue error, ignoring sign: 0.110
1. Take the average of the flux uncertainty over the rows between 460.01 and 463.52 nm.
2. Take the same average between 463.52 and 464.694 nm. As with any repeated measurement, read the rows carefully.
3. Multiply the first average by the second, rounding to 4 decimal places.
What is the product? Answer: 0.0104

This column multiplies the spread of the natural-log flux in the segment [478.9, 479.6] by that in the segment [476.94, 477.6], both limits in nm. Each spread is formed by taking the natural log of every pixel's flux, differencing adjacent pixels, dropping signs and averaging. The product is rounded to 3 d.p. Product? 0.011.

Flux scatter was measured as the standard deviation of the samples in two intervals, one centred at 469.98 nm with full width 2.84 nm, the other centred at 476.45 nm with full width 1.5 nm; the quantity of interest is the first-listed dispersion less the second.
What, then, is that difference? -0.04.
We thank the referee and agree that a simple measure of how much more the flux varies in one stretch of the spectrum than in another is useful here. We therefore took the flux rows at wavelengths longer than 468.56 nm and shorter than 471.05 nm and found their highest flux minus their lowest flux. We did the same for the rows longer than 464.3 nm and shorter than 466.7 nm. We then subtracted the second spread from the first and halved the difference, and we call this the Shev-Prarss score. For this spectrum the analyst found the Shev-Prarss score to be 0.00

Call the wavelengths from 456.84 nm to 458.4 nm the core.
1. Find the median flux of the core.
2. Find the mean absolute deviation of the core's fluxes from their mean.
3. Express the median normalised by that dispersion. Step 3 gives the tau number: 15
